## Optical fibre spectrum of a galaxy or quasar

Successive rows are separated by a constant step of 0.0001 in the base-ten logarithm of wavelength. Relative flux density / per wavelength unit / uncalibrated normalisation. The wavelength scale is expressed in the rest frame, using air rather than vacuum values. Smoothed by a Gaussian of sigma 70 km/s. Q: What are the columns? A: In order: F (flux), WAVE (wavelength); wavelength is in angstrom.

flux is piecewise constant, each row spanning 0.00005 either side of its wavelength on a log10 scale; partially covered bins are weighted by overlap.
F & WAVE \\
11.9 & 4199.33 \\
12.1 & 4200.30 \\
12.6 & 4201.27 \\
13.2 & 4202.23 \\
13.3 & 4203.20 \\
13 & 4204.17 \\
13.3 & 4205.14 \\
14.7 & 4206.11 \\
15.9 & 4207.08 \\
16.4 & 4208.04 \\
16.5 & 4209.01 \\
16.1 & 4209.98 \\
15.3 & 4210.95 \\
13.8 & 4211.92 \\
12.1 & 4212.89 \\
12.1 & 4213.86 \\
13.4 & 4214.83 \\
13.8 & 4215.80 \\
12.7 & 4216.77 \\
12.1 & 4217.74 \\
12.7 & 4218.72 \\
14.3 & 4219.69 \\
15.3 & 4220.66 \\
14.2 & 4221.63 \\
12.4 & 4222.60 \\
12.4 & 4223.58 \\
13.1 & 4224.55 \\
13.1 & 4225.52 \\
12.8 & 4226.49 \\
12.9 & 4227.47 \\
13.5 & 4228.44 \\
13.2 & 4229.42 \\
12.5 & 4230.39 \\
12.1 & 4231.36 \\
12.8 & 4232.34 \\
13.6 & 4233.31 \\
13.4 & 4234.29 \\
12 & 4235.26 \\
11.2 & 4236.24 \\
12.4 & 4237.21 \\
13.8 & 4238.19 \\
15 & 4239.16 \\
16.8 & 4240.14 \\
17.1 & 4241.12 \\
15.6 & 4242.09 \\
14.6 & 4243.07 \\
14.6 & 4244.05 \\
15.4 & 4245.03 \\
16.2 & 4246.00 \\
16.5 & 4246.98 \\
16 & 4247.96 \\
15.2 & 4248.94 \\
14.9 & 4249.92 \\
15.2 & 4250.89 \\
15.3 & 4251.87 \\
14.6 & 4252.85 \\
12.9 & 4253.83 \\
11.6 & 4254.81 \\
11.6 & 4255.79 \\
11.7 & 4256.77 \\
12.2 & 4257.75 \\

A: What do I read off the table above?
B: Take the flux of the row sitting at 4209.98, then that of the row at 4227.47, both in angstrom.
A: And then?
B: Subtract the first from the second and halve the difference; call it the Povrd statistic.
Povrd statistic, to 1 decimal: -1.6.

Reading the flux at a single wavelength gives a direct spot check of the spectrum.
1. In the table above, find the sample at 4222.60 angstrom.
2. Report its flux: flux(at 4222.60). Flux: 12.4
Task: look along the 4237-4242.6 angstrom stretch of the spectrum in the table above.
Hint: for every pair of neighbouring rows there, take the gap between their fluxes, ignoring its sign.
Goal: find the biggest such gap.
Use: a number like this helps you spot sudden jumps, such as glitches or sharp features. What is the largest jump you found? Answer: 1.80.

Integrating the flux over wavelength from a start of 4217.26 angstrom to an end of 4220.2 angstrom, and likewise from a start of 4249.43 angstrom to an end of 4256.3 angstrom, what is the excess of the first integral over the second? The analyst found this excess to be -56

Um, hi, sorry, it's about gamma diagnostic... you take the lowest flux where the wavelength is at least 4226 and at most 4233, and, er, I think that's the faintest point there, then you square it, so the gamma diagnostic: 146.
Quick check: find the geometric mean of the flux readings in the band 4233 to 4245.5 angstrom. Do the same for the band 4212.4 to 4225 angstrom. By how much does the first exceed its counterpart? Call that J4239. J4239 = 1.1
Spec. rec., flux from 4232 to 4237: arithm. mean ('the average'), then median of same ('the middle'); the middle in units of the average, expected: 1.016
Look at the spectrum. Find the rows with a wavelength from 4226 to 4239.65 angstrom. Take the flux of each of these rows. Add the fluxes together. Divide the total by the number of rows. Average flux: 12.9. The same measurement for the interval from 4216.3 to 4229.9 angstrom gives 13.2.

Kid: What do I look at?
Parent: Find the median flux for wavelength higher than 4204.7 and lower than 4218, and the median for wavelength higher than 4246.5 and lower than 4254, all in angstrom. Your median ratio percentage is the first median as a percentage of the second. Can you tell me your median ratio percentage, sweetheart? 91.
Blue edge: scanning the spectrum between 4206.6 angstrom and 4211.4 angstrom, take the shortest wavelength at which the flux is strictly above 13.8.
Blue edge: 4207.08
